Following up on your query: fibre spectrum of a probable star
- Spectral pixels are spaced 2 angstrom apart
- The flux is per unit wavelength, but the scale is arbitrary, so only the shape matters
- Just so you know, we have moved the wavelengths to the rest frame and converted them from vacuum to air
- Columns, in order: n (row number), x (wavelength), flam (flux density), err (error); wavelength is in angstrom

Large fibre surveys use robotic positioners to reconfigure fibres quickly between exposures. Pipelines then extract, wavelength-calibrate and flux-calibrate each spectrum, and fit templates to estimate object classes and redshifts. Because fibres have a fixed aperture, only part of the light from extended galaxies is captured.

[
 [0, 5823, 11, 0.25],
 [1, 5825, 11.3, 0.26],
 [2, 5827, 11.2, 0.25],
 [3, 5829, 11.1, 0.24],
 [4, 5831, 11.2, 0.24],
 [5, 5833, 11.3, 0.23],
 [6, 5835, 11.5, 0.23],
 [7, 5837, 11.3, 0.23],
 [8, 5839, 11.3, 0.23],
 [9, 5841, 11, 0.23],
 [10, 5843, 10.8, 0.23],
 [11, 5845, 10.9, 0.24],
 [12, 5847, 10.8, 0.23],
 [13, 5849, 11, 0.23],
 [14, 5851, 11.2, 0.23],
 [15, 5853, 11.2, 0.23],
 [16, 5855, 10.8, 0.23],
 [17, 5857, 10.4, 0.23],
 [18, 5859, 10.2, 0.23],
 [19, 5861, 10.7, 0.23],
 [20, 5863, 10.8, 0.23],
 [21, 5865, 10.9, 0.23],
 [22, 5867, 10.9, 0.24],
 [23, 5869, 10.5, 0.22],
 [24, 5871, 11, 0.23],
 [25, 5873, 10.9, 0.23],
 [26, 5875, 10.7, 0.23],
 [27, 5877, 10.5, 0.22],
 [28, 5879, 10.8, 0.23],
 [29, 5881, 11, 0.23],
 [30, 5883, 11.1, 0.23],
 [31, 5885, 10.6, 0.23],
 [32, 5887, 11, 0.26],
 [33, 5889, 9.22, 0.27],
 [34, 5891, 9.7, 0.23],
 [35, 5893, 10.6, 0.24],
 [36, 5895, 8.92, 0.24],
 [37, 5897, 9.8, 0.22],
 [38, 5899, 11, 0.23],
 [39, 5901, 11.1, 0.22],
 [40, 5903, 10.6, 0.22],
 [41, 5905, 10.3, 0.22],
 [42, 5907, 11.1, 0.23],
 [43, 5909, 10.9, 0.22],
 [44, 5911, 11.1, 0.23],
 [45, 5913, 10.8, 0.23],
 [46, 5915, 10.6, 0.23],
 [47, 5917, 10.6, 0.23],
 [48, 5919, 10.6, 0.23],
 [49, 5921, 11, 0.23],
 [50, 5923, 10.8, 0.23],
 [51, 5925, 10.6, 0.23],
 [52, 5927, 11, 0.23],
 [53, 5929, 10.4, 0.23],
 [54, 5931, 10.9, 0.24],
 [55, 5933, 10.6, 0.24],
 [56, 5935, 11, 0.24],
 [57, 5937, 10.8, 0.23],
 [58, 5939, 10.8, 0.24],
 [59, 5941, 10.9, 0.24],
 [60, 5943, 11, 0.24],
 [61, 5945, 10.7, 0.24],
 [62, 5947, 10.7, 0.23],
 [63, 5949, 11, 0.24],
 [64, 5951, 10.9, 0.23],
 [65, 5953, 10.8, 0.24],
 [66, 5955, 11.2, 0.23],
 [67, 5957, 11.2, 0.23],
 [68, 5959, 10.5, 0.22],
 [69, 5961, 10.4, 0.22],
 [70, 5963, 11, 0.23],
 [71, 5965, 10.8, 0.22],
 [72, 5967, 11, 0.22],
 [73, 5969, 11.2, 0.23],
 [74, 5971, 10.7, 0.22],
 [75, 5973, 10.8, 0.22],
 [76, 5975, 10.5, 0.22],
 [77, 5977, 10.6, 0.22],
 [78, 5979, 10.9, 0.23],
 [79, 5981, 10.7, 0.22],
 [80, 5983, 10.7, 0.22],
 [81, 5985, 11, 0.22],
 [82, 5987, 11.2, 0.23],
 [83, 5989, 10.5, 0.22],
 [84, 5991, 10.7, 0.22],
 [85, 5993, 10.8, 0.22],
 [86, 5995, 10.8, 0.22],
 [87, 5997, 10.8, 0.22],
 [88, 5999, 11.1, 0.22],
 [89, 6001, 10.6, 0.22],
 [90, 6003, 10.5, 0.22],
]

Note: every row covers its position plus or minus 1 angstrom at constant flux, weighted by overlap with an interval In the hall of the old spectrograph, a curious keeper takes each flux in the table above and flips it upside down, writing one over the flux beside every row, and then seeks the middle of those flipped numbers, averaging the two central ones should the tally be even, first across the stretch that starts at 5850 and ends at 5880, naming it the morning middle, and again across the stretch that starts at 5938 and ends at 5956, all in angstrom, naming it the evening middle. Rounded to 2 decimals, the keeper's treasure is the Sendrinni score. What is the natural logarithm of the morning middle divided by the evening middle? 0.01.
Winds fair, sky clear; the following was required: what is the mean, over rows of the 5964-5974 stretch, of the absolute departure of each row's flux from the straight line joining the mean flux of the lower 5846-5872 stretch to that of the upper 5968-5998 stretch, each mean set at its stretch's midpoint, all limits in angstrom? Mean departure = 0.14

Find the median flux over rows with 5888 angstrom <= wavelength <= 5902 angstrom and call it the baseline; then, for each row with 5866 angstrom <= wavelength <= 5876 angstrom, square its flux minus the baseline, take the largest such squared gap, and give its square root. 1.20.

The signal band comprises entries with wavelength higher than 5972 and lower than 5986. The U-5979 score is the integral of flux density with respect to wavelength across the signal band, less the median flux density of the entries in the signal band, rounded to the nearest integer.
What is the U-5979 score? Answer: 140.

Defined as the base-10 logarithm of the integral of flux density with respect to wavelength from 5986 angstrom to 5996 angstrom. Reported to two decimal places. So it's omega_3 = 2.03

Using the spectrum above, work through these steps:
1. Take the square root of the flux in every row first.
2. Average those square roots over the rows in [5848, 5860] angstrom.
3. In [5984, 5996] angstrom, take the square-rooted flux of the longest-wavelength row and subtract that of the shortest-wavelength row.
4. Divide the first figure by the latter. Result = -108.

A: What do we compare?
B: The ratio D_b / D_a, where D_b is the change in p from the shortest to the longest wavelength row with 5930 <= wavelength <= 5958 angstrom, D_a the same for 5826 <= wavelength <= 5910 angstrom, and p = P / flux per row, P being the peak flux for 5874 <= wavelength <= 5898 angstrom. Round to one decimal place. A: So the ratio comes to -1.0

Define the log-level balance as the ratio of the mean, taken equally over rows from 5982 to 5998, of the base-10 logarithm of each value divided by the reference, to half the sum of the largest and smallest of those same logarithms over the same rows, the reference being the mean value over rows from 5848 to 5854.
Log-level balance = 1.1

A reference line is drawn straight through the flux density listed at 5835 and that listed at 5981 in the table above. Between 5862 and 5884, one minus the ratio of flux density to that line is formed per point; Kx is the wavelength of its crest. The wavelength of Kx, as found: 5869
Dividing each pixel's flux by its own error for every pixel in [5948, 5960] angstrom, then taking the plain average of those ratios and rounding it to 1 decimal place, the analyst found 47.2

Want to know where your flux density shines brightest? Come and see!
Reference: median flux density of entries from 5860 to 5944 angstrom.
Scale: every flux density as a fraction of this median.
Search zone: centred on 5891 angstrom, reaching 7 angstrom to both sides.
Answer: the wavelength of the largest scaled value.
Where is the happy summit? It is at 5887 angstrom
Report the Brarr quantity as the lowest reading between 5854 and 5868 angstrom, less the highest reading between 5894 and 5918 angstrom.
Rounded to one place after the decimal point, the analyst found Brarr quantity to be -0.9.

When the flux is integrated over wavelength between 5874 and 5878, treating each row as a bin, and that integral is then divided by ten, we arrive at 4.24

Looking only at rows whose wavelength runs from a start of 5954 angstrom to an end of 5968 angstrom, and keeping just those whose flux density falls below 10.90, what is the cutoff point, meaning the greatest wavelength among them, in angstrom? 5965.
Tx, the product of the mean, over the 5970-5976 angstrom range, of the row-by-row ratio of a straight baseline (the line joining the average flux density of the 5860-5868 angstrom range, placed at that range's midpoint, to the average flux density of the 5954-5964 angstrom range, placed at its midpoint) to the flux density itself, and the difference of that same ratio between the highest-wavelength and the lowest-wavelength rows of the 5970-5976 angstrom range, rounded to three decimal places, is 0.020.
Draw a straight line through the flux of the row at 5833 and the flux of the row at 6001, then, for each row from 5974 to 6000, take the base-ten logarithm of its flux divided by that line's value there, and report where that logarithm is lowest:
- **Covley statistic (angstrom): 5975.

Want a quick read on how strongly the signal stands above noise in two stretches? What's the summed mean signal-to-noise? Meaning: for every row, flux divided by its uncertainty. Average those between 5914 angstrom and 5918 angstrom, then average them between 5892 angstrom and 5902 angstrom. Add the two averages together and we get 90.9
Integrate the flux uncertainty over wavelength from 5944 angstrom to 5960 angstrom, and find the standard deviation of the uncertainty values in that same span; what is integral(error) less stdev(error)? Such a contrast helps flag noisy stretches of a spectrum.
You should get 3.71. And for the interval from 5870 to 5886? 3.66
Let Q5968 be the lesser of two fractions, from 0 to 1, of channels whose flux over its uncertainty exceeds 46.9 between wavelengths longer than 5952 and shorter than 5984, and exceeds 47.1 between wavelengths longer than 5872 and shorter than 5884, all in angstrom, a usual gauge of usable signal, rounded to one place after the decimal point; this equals 0.7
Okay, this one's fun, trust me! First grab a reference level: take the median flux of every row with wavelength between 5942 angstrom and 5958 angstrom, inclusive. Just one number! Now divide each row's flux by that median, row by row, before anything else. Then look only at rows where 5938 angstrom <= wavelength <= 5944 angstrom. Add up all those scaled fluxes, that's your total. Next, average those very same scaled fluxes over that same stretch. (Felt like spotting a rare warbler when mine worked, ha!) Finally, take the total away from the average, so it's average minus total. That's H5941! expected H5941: -2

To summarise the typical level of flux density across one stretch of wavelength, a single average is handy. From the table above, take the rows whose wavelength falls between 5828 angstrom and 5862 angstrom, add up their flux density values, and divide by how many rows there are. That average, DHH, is 11.0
